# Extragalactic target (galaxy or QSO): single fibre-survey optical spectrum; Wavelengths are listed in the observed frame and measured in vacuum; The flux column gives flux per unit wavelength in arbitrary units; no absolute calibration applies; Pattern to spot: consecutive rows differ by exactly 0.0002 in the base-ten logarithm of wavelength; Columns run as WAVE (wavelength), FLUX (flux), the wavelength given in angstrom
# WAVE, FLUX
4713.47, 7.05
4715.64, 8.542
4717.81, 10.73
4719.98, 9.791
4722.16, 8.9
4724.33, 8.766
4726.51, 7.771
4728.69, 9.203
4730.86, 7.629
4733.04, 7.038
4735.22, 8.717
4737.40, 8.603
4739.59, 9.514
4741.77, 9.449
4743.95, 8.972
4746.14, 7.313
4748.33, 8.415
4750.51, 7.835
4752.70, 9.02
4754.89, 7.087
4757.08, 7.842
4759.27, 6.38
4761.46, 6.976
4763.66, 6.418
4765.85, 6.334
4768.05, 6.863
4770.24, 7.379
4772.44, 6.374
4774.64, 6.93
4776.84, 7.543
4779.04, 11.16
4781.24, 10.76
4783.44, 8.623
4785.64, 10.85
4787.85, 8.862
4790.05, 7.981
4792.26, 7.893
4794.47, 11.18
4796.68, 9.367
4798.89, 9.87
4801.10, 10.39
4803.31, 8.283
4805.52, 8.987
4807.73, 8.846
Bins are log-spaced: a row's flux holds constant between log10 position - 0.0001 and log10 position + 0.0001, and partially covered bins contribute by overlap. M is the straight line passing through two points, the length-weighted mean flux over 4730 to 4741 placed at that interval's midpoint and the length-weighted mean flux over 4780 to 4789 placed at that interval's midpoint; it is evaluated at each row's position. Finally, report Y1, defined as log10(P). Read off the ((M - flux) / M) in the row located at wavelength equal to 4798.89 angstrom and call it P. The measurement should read -1.47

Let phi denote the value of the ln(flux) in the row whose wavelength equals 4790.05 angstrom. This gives 2.08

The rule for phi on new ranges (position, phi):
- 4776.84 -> 2.02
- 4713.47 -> 1.95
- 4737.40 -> 2.15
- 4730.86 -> 2.03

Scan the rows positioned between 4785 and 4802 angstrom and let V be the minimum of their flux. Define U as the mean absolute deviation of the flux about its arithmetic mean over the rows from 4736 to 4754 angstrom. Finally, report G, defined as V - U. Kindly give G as 7.3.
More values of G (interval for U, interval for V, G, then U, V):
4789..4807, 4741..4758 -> 6.1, 1.0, 7.087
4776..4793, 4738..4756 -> 5.8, 1.3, 7.087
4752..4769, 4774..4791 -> 6.3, 0.7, 6.93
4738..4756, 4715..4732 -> 6.8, 0.8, 7.629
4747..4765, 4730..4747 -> 6.3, 0.8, 7.038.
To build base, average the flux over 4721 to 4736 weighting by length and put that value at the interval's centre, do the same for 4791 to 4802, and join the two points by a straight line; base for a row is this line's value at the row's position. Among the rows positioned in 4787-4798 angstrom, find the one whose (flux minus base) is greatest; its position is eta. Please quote 4794.47 angstrom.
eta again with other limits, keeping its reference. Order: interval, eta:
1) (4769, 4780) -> 4779.04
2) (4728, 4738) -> 4728.69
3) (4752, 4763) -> 4752.70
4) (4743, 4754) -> 4743.95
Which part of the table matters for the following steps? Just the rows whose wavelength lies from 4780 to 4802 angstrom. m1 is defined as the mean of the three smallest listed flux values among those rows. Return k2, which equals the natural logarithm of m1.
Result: 2.10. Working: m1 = 8.2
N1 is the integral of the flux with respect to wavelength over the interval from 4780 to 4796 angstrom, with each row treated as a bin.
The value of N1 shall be 151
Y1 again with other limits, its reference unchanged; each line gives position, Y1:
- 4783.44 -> -0.93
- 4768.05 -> -0.58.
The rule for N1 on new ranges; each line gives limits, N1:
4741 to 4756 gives 124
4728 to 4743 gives 129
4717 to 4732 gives 134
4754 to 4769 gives 103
